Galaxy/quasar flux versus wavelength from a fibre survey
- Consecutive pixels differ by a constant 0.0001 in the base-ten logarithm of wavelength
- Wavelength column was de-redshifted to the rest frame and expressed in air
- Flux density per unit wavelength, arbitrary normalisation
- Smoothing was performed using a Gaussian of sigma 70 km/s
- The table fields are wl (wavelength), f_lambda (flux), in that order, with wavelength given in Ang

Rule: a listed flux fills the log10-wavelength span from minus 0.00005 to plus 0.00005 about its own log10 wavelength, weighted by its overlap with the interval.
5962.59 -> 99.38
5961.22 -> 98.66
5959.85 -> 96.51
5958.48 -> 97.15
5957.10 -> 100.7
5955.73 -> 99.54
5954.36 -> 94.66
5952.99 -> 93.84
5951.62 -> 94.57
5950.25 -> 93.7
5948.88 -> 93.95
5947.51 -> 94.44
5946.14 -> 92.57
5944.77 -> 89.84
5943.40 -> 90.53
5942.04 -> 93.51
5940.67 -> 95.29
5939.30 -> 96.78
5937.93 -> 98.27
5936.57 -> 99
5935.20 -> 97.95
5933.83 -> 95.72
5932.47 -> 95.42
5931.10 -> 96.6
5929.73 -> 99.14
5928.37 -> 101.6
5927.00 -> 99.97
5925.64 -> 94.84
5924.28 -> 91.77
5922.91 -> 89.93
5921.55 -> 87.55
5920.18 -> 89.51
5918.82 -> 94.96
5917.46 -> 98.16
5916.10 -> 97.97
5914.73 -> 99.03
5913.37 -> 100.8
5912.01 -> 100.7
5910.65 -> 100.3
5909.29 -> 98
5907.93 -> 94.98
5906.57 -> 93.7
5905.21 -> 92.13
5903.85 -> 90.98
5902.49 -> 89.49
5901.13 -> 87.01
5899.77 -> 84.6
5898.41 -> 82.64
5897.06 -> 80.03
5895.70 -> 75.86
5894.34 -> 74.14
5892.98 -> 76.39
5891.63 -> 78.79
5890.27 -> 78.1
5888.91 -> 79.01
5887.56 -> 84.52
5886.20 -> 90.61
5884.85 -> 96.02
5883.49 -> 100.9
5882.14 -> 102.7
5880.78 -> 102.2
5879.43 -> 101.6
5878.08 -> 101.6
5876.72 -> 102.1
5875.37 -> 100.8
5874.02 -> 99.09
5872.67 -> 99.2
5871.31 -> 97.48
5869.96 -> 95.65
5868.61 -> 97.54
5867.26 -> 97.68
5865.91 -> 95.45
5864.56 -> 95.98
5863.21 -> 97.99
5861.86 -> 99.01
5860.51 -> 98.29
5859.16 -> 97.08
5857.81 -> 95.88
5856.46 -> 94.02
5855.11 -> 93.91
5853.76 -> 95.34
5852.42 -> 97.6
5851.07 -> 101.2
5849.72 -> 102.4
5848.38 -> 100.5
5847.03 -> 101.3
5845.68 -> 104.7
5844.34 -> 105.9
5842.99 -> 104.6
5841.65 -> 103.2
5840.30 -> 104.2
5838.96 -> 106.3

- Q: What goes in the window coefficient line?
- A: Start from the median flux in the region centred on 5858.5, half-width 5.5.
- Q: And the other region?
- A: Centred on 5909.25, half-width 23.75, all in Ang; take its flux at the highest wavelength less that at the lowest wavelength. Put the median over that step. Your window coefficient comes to 20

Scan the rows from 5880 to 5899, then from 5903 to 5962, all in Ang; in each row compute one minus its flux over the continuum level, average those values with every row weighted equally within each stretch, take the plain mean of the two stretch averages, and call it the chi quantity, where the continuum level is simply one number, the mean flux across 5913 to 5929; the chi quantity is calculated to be 0.05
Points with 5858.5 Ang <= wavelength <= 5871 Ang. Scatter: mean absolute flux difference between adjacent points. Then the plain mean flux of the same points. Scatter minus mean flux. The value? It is -96.0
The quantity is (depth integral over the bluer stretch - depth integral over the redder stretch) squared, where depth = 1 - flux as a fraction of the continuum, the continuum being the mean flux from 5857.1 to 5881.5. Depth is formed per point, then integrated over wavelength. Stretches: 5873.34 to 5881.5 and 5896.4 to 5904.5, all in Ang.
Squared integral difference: 1.6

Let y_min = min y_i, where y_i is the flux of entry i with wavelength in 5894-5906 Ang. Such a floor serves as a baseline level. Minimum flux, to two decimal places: 74.14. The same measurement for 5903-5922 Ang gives 87.55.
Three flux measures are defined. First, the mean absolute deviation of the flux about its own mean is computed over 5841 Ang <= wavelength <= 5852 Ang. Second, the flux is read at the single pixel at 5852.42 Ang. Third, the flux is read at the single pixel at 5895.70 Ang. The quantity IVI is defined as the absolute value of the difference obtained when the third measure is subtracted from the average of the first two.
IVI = 26.2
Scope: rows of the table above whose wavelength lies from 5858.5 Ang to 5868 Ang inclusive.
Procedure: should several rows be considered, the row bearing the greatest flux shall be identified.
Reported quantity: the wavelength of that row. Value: 5861.86 Ang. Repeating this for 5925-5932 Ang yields 5928.37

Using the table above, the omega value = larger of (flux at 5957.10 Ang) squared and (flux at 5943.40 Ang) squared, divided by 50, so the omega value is 203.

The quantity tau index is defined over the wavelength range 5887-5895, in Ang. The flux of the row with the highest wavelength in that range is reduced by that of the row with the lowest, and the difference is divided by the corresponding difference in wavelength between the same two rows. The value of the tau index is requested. -1.5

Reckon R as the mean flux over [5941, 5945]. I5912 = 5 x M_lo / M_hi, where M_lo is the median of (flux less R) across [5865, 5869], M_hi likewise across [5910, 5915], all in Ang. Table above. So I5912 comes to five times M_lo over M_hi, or 3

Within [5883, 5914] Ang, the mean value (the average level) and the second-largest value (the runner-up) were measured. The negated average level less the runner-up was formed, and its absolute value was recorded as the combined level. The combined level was 189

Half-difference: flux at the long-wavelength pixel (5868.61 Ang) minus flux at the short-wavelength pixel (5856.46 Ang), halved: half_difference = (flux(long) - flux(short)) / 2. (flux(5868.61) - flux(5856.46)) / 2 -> 1.8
